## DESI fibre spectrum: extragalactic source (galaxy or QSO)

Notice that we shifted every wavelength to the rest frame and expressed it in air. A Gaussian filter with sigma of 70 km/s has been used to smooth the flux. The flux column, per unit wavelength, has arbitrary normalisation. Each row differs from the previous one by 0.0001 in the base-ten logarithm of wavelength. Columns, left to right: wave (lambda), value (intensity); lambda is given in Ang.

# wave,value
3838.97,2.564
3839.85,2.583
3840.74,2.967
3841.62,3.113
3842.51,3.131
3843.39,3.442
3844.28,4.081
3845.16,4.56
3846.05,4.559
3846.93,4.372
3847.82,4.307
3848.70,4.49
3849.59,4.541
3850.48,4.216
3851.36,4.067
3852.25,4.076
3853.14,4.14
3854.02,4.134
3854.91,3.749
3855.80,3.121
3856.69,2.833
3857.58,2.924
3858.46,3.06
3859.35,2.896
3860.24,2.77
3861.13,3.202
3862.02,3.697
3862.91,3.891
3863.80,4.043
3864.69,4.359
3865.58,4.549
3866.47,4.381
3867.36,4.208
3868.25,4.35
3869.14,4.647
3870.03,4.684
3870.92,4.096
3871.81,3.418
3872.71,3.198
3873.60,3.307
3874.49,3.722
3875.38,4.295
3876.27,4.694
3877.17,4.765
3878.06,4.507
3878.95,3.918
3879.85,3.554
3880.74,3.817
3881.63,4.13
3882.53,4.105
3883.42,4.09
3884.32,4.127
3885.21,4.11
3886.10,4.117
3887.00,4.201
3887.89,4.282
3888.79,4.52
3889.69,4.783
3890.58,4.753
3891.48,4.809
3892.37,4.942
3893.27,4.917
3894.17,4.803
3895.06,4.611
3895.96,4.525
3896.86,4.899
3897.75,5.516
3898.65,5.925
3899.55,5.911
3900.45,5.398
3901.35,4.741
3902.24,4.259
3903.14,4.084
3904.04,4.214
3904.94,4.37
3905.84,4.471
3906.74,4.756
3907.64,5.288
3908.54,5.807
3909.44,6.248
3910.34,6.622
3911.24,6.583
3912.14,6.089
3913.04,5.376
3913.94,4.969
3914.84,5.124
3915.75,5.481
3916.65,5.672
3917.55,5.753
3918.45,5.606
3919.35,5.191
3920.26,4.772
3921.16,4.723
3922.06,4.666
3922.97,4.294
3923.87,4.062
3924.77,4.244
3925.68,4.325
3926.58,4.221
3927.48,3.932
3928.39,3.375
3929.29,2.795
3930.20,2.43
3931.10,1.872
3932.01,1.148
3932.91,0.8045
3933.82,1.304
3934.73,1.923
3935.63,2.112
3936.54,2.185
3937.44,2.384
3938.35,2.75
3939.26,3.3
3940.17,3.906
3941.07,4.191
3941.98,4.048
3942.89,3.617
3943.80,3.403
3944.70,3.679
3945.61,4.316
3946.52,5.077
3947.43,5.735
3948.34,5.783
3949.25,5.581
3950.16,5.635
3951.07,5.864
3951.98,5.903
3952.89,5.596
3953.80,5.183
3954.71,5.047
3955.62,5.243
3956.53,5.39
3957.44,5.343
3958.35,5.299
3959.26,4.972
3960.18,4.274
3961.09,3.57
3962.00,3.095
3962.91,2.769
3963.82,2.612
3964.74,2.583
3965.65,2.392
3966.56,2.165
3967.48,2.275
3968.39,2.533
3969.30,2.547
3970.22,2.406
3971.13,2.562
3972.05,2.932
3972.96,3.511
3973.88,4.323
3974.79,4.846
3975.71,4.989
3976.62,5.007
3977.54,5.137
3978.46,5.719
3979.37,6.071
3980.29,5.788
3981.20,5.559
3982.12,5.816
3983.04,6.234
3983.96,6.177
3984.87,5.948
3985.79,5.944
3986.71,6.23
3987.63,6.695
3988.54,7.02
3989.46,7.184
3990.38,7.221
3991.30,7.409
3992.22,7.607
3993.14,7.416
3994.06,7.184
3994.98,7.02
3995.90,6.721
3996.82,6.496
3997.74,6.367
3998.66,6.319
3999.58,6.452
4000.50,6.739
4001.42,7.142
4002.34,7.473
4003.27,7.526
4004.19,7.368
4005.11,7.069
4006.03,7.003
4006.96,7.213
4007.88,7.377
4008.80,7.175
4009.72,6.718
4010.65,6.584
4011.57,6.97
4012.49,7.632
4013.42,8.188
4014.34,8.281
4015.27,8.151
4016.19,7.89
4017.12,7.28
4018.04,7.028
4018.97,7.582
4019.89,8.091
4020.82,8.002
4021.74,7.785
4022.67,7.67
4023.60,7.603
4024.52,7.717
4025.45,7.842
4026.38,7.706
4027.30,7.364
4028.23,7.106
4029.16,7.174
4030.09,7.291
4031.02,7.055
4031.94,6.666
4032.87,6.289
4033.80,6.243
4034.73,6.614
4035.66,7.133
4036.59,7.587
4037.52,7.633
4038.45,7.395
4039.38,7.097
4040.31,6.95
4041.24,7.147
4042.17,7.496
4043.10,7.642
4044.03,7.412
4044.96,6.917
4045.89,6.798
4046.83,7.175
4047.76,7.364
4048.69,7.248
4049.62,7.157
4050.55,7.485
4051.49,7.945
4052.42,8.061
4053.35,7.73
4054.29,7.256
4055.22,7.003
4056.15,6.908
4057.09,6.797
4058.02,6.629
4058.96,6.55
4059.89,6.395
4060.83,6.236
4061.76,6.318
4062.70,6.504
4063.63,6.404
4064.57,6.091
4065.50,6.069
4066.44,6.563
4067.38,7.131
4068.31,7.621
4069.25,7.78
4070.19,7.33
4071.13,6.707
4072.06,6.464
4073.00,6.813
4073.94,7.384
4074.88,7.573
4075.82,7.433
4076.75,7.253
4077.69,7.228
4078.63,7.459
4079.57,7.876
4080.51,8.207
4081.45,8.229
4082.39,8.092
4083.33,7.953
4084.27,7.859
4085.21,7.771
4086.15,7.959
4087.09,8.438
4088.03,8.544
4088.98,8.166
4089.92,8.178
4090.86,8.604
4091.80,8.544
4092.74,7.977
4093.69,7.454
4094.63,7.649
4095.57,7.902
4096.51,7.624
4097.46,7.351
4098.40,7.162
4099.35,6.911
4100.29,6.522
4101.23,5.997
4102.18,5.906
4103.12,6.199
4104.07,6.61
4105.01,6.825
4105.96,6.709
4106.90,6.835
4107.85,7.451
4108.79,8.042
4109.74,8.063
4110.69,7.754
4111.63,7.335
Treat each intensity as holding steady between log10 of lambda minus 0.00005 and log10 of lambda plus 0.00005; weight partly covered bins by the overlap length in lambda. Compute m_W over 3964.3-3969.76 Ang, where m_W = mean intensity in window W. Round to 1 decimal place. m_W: 2.4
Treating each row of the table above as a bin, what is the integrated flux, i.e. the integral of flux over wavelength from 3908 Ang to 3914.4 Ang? 38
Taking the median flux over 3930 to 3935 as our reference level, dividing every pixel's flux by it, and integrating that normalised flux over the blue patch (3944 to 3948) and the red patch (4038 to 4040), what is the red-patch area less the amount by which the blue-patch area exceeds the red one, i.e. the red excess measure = 6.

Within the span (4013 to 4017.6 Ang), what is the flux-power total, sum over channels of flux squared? 317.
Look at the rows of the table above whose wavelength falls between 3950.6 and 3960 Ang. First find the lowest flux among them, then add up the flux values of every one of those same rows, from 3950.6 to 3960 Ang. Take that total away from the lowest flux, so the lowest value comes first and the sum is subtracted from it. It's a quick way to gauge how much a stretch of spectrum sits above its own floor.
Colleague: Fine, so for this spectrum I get -49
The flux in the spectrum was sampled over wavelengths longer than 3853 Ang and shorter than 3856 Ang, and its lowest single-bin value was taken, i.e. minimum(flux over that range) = 3.121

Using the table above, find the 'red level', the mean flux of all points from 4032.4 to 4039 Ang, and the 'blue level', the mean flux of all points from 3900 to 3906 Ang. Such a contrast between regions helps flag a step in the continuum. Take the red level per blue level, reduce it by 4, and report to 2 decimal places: -2.45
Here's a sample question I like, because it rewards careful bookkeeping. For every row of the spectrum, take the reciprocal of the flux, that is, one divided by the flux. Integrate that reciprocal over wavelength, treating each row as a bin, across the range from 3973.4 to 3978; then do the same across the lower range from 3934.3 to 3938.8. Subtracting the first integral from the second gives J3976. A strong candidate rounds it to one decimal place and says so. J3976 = 1.1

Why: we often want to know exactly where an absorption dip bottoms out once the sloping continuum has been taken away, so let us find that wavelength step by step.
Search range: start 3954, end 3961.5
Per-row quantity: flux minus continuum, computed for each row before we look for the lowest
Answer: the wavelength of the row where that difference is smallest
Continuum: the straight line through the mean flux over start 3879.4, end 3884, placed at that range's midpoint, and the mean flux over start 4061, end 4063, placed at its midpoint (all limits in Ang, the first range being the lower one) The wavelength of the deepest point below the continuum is 3961.09 Ang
